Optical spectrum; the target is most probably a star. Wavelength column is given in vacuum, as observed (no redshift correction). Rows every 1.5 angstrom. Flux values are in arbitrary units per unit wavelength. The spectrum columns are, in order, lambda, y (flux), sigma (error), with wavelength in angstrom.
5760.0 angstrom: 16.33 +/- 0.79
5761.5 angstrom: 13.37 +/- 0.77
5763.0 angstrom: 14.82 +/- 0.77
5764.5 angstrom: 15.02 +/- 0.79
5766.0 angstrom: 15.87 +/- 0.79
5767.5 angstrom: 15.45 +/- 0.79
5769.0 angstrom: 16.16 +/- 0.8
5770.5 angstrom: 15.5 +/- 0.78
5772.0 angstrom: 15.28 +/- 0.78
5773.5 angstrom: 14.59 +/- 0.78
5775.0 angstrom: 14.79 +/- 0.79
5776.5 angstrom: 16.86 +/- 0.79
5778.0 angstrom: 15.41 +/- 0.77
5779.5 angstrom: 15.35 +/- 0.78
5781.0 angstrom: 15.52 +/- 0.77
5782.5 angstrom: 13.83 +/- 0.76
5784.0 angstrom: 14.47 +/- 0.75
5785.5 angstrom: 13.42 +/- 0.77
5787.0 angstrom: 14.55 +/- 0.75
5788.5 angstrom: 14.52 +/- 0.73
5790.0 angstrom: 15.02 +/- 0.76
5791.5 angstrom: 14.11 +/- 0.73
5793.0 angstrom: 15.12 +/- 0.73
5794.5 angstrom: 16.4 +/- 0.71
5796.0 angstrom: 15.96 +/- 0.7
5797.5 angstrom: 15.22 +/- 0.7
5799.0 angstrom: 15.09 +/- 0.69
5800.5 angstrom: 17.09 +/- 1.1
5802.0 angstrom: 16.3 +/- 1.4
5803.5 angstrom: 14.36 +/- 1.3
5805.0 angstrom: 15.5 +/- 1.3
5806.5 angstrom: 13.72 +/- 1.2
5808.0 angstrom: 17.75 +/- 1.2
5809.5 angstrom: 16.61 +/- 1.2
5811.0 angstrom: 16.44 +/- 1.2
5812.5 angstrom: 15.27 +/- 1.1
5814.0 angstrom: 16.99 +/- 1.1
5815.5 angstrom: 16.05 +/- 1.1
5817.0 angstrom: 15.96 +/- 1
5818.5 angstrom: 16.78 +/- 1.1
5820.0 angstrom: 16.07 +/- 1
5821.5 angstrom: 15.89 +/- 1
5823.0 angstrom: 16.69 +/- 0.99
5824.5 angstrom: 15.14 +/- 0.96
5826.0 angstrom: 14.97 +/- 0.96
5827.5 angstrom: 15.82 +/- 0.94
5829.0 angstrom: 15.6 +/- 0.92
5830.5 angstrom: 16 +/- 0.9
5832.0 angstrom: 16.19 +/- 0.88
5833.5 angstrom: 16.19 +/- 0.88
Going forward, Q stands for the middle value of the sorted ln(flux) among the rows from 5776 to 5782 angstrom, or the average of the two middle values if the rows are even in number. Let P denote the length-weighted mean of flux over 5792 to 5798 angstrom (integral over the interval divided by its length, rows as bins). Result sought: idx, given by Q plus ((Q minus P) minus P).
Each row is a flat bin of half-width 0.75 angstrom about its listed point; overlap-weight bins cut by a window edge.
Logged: -25.8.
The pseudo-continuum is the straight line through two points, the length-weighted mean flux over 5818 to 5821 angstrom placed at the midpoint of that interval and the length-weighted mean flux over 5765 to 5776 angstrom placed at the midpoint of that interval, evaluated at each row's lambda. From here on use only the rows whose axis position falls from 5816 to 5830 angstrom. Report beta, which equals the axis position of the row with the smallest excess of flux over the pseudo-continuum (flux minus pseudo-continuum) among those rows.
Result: 5826.0 angstrom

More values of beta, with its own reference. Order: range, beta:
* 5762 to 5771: 5763.0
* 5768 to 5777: 5773.5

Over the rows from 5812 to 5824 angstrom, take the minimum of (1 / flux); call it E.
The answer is 0.0589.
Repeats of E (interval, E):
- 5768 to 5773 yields 0.0619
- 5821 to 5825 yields 0.0599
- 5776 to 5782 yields 0.0593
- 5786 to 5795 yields 0.0610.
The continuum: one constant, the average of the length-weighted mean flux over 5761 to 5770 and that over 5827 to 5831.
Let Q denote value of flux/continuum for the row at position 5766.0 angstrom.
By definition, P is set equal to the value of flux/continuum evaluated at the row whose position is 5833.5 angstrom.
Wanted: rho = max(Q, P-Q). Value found 1.02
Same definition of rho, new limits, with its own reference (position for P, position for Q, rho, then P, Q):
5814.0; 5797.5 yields 0.98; 1.10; 0.98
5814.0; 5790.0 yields 0.97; 1.10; 0.97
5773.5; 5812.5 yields 0.99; 0.94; 0.99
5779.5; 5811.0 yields 1.06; 0.99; 1.06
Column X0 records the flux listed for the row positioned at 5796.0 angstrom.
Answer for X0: 15.96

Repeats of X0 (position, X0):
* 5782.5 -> 13.83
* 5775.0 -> 14.79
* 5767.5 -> 15.45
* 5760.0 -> 16.33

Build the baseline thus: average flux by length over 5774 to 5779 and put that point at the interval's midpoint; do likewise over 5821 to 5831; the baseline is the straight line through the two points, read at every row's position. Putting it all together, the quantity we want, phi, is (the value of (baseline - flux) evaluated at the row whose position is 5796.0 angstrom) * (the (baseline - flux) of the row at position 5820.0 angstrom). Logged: 0.1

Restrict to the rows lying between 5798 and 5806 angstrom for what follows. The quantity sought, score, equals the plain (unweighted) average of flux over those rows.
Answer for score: 15.7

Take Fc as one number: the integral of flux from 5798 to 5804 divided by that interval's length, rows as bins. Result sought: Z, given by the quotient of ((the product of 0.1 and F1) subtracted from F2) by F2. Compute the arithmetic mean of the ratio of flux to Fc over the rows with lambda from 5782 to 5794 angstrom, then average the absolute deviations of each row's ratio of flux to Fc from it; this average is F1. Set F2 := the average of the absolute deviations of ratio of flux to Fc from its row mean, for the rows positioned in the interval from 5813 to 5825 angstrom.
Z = 0.905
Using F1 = 0.028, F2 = 0.0297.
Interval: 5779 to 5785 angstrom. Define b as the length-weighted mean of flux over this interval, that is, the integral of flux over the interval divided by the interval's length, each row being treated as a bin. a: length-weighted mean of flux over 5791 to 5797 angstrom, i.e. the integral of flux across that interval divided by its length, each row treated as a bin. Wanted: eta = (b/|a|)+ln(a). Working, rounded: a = 15.4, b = 14.7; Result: 3.69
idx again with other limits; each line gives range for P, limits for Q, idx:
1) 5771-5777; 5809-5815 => -25.0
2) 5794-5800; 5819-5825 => -25.8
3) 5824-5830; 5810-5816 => -25.3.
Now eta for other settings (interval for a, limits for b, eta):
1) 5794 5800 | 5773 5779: 3.74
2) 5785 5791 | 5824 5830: 3.74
